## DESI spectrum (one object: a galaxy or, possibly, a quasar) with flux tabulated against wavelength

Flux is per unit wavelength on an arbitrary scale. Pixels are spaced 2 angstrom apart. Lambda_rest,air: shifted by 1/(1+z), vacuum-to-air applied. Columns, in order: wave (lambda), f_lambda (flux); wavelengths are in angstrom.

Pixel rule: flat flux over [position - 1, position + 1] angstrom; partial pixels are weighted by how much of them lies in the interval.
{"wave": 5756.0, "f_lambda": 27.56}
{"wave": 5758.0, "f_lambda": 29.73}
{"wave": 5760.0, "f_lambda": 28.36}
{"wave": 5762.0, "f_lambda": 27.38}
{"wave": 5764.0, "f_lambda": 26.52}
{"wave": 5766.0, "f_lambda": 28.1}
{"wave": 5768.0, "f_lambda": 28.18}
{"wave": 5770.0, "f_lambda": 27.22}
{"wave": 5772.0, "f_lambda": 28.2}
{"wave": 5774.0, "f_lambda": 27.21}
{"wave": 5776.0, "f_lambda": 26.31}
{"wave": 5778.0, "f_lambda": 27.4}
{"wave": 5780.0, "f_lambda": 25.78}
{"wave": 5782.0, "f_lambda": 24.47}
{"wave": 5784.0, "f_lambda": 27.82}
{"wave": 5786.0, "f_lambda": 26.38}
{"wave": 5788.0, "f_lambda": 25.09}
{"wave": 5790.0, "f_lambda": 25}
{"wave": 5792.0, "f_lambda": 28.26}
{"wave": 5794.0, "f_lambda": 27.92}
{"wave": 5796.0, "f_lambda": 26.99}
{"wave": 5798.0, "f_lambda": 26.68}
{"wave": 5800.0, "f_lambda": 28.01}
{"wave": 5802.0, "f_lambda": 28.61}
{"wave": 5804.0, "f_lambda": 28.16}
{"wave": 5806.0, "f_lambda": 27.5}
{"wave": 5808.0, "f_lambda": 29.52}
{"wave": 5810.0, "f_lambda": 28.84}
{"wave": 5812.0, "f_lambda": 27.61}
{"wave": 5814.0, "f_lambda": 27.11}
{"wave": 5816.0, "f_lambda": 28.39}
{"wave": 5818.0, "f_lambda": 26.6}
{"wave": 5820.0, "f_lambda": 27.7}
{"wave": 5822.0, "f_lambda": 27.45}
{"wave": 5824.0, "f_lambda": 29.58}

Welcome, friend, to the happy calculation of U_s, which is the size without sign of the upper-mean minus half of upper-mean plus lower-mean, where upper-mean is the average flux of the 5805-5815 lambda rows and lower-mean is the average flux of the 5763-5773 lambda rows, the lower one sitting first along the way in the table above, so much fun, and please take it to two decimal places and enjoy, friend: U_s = 0.24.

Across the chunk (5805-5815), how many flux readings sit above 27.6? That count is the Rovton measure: 3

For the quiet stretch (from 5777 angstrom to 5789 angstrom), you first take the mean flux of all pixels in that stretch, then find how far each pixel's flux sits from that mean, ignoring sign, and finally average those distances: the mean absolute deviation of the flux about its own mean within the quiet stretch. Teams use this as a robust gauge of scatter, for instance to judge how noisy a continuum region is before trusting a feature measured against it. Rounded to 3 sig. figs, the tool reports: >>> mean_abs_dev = 1.04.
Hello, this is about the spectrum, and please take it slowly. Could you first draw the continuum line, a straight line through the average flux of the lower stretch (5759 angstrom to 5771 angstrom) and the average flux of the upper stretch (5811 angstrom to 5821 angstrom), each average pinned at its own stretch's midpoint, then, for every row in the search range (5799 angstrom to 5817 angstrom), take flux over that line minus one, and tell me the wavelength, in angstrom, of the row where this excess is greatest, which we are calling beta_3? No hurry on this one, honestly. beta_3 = 5808.0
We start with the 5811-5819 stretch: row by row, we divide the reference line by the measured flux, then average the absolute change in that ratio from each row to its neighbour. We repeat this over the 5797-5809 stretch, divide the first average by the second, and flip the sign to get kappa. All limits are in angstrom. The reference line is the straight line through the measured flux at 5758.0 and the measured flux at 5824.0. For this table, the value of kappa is -1.2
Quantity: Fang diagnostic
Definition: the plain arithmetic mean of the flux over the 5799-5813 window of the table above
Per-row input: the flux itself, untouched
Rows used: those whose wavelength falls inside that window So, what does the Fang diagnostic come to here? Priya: 28.3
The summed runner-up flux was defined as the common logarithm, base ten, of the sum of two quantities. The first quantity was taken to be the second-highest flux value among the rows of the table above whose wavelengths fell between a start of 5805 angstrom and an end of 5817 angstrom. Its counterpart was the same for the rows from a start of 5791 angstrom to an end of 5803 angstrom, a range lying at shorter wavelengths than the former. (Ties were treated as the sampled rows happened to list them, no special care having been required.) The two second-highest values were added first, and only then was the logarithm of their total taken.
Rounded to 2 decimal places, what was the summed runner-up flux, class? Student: 1.76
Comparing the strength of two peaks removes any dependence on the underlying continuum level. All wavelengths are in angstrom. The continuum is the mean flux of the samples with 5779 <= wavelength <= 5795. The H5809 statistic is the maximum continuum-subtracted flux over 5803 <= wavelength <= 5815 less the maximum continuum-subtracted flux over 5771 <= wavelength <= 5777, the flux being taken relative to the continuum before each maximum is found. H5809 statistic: 1.3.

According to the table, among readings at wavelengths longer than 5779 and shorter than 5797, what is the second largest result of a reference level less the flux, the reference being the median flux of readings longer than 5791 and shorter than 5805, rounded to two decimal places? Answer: 3.01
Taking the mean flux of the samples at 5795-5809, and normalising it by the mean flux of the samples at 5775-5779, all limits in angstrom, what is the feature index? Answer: 1.04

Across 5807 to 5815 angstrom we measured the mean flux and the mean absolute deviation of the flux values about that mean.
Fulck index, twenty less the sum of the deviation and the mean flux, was -9.2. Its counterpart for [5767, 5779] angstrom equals -7.9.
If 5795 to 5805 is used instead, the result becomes -8.4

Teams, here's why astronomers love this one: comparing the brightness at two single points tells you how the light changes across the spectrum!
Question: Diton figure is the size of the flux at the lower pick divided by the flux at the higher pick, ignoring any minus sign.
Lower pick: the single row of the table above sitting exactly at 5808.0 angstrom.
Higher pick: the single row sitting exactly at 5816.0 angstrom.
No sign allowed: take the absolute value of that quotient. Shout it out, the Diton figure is 1.04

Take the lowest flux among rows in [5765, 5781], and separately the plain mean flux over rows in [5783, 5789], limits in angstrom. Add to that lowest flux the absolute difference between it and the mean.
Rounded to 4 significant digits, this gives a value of 26.43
